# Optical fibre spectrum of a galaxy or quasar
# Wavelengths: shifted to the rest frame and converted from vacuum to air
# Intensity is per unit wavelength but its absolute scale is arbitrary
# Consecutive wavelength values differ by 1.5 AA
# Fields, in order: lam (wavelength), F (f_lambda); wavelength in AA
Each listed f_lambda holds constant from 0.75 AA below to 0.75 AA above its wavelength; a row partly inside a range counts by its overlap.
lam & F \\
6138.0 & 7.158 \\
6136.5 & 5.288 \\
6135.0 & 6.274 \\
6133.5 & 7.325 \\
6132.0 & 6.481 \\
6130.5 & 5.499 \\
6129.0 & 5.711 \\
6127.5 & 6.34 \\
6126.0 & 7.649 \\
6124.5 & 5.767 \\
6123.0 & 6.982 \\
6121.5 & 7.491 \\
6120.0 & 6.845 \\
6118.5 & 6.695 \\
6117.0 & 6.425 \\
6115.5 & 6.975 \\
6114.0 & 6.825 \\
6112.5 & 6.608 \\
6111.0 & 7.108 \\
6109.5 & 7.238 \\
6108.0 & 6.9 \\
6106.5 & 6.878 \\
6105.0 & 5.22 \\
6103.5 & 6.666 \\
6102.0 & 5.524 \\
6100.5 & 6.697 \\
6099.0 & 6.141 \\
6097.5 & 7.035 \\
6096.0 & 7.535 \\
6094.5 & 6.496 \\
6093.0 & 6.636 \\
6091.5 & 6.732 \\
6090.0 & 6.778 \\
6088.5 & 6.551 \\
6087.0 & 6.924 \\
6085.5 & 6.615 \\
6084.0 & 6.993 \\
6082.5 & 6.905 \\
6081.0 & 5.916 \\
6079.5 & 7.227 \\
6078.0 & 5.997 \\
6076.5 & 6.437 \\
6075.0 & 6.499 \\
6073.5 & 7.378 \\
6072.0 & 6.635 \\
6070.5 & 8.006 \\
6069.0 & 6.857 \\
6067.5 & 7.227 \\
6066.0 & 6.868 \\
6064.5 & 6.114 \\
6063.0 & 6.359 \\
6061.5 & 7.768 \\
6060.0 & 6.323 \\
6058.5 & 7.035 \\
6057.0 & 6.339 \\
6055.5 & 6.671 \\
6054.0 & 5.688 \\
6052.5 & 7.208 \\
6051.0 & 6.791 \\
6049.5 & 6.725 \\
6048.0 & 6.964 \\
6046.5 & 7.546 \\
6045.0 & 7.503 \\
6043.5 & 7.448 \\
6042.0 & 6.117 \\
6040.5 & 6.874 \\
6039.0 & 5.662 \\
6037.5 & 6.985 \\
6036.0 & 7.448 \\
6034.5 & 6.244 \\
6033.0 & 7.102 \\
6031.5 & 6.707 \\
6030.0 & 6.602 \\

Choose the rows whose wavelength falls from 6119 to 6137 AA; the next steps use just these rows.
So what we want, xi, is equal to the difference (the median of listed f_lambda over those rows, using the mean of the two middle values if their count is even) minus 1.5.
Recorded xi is 4.91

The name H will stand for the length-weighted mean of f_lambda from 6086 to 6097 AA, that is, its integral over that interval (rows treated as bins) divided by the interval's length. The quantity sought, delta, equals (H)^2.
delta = 46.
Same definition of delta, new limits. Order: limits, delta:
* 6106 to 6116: 48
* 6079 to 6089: 45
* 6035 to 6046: 47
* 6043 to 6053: 51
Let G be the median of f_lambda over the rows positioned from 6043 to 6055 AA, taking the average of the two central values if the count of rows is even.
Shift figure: 7.09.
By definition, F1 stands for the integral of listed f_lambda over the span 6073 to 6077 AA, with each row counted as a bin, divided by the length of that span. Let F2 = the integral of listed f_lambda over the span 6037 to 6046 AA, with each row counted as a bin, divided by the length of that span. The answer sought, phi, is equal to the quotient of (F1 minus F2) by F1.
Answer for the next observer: 0.00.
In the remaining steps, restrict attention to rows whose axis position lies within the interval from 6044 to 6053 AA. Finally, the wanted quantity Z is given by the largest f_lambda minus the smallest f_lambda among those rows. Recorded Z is 0.8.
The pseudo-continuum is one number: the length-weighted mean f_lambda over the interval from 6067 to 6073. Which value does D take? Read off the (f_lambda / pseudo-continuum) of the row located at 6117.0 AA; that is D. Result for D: 0.89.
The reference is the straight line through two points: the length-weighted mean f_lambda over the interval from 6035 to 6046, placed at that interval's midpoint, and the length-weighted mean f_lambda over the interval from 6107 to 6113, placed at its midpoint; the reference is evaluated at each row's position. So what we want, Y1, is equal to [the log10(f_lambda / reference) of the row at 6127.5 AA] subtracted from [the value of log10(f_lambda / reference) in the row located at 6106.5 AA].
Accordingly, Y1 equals 0.037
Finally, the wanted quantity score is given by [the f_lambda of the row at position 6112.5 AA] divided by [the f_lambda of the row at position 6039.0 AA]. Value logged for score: 1.17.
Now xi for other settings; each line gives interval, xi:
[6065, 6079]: 5.36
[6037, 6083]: 5.36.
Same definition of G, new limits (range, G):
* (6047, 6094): 6.73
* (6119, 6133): 6.48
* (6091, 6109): 6.68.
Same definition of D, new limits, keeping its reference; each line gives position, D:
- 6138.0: 1.00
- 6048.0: 0.97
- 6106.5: 0.96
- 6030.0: 0.92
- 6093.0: 0.92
